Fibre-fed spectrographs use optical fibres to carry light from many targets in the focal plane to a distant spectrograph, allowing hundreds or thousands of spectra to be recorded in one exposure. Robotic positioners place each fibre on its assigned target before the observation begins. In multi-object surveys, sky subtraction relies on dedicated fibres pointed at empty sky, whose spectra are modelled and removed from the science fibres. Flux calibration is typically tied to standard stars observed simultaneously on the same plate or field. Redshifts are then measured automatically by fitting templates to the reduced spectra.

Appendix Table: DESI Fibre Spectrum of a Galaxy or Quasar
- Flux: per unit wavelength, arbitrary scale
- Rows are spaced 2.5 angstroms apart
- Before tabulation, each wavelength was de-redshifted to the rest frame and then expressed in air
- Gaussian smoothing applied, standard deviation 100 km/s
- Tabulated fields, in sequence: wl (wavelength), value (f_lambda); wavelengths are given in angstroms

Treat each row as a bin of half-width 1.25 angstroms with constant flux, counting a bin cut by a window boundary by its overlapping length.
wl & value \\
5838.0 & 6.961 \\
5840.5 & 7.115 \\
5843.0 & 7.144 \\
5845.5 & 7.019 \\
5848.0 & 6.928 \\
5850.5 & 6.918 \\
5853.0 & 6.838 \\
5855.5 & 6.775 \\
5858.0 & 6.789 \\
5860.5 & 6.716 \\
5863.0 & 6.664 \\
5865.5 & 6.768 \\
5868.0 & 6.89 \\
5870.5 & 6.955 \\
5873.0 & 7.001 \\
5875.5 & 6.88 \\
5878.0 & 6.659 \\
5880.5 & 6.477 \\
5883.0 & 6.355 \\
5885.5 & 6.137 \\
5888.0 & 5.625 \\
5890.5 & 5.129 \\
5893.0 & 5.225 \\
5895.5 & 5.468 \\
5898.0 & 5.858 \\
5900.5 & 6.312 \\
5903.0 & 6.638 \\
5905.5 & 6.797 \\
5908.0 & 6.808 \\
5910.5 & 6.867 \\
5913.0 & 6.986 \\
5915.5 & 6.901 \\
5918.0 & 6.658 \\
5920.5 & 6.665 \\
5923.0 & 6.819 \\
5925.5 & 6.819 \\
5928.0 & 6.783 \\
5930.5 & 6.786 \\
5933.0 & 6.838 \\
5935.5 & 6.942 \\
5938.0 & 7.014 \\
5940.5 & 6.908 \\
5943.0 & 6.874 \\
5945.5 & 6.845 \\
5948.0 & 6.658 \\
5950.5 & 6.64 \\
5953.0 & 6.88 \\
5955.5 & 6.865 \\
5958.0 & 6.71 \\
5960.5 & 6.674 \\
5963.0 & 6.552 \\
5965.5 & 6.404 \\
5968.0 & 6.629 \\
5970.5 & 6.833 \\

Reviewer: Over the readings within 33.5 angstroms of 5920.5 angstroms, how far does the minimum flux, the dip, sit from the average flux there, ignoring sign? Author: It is 1.4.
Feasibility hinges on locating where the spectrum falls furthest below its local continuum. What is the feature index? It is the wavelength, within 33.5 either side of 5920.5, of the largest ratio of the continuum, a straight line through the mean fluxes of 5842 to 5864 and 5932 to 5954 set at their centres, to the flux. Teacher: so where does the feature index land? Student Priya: 5890.5 angstroms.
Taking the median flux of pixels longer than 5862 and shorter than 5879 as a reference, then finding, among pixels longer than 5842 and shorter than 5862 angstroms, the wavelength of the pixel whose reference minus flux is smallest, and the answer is 5843.0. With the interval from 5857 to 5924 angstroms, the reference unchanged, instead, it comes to 5873.0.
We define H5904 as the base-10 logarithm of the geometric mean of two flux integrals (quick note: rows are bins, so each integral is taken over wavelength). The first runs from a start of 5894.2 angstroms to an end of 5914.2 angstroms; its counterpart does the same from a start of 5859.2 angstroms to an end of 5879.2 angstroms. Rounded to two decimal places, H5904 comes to 2.12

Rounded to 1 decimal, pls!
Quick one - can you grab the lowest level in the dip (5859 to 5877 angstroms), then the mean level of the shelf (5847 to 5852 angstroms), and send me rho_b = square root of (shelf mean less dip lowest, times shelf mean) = 1.3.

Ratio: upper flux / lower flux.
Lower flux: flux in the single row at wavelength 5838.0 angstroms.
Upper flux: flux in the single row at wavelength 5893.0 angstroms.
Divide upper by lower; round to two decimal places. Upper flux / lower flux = 0.75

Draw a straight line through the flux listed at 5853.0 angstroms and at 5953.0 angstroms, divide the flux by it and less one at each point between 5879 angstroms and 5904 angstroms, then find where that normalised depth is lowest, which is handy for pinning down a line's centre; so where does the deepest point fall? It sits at 5890.5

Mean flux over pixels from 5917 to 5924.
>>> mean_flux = 6.71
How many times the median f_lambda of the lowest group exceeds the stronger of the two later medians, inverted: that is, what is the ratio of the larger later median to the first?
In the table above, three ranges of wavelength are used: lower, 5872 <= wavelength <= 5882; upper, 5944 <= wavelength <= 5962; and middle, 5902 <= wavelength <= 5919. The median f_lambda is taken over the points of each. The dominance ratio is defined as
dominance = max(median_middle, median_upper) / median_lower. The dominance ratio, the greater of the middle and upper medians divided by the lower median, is 1.01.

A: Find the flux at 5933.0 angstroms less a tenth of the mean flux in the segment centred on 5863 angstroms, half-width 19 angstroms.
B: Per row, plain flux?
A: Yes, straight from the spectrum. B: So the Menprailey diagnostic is 6.16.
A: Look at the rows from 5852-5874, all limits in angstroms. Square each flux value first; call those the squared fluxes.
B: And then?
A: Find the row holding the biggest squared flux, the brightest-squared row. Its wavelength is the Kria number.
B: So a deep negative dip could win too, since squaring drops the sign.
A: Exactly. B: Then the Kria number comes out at 5873.0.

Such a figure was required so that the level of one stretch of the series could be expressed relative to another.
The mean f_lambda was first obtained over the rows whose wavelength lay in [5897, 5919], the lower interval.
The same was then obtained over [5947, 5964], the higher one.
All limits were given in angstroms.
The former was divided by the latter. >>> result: 0.99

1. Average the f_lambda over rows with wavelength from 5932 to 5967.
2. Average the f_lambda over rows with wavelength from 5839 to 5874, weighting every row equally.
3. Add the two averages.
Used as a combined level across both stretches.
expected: 13.7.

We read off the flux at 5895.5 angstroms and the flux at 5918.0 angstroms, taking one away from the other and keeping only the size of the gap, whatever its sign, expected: 1.19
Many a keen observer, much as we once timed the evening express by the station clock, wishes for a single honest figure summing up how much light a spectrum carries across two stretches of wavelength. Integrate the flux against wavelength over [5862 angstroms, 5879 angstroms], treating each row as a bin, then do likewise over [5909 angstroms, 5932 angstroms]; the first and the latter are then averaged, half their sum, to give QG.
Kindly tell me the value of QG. 136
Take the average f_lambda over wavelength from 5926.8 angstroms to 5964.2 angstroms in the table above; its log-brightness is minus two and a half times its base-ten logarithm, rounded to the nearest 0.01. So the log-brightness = -2.08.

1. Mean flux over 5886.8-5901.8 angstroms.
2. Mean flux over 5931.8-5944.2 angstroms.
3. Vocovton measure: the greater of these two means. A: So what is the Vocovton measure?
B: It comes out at 6.92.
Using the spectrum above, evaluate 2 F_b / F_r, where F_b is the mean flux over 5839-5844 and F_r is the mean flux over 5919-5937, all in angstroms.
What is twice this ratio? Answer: 2.09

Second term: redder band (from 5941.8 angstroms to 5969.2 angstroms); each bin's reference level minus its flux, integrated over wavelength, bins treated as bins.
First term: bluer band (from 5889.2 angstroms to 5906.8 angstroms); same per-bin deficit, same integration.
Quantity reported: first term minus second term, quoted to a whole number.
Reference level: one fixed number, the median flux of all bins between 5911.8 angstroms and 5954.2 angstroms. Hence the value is 12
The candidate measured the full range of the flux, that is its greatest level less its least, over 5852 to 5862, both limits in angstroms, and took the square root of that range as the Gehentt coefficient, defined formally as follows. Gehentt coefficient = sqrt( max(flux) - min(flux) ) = 0.35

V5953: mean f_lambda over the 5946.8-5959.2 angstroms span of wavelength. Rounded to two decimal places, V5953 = 6.75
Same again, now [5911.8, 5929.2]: 6.80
